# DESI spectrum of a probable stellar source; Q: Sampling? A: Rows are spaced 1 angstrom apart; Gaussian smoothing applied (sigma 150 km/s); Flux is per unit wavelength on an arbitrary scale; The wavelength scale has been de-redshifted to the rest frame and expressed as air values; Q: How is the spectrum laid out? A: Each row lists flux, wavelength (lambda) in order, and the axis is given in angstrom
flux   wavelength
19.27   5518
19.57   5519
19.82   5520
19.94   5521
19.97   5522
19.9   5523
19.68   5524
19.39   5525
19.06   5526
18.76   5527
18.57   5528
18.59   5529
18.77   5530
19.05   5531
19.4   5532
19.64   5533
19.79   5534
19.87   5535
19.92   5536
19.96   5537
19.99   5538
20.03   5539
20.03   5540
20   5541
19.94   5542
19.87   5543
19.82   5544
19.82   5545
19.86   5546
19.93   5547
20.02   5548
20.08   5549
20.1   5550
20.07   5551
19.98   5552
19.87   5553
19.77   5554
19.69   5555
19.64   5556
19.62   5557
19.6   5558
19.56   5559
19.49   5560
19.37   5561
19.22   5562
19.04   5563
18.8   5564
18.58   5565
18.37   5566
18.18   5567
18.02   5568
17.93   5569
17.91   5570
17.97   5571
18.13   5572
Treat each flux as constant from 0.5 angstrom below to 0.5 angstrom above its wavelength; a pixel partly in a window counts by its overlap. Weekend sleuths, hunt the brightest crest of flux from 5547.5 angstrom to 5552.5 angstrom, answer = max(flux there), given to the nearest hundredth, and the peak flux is 20.10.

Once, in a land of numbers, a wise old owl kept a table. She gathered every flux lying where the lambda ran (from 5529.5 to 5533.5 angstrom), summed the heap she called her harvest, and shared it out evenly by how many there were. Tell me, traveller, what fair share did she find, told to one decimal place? 19.2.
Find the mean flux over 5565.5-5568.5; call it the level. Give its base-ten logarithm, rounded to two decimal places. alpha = 1.26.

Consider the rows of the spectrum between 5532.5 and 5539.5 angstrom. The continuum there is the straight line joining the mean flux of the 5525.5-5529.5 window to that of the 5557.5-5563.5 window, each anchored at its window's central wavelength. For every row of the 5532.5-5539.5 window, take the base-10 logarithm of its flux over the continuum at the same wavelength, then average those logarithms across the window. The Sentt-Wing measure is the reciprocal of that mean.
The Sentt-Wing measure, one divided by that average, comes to 46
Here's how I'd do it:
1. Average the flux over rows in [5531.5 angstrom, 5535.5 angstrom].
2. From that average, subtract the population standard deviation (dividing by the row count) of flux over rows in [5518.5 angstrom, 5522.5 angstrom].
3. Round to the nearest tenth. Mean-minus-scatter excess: 19.5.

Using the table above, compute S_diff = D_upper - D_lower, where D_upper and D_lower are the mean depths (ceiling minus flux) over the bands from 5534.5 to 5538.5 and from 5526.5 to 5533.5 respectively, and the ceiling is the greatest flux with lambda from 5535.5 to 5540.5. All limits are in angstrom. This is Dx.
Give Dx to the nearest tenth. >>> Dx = -1.0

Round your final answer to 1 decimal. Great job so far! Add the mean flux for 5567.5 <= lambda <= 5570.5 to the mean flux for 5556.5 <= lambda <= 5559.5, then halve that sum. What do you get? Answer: 18.8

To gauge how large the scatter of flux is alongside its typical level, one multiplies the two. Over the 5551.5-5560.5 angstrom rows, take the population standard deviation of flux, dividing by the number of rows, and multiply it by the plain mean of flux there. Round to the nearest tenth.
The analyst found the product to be 2.9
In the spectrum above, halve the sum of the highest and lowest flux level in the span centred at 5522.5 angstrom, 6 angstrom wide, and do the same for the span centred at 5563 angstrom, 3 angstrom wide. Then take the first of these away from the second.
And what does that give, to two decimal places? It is -0.67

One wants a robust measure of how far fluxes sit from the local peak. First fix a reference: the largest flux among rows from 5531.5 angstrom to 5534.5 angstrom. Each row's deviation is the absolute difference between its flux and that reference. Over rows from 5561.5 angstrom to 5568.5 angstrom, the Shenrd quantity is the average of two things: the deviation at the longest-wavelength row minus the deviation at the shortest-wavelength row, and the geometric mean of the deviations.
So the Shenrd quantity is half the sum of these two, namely 1.15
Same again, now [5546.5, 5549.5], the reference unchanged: 0.18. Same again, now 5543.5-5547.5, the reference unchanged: 0.08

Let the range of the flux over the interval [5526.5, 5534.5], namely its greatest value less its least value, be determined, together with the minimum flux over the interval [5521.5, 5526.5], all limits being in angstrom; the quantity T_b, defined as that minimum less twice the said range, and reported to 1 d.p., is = 16.6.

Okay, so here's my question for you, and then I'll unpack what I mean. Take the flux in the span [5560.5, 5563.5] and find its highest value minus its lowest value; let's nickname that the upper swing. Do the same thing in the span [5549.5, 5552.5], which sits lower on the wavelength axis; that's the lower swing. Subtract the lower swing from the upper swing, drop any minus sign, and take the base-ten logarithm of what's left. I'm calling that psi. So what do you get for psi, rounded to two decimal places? -0.68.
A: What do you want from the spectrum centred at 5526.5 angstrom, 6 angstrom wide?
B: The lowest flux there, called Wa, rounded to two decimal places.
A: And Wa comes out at 18.57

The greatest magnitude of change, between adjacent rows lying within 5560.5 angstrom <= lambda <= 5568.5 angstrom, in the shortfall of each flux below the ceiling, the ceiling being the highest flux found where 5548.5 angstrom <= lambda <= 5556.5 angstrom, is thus 0.24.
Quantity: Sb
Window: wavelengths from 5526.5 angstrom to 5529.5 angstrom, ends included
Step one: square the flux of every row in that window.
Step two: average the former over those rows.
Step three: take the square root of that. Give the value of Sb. 18.6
